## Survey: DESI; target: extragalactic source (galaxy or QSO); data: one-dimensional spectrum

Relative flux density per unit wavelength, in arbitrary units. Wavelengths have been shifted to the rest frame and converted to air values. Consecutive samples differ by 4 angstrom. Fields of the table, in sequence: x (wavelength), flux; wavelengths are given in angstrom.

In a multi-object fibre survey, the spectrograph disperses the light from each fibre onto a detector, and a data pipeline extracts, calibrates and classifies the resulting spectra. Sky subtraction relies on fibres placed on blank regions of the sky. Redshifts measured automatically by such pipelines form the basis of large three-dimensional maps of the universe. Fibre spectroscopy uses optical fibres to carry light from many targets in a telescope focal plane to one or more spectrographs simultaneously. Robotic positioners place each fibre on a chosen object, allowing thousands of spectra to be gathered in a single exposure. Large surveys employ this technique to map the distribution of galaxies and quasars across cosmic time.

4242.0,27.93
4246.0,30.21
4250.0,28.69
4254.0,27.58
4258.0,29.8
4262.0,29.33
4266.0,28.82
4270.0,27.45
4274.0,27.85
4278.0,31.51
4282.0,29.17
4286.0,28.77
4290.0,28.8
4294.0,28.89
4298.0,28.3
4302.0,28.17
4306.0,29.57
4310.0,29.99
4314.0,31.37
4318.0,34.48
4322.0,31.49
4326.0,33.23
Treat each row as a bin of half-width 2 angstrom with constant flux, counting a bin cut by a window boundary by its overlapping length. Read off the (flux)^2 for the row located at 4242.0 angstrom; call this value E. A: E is 780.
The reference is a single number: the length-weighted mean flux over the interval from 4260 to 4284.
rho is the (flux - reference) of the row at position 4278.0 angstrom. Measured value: 2.5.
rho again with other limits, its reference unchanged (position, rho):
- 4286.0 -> -0.3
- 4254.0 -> -1.4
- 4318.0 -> 5.5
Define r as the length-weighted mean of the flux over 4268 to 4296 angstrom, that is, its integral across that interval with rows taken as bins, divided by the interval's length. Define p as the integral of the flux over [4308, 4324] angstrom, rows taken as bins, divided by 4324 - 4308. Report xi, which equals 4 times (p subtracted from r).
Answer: -12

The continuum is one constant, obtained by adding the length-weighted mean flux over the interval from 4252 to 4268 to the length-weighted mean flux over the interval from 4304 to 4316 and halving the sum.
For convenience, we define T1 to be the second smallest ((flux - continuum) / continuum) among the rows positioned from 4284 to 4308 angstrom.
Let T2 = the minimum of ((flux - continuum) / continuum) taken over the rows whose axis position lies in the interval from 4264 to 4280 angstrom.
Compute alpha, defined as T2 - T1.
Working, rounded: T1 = -0.044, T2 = -0.07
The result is -0.029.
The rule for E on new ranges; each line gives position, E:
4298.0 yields 801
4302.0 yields 794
